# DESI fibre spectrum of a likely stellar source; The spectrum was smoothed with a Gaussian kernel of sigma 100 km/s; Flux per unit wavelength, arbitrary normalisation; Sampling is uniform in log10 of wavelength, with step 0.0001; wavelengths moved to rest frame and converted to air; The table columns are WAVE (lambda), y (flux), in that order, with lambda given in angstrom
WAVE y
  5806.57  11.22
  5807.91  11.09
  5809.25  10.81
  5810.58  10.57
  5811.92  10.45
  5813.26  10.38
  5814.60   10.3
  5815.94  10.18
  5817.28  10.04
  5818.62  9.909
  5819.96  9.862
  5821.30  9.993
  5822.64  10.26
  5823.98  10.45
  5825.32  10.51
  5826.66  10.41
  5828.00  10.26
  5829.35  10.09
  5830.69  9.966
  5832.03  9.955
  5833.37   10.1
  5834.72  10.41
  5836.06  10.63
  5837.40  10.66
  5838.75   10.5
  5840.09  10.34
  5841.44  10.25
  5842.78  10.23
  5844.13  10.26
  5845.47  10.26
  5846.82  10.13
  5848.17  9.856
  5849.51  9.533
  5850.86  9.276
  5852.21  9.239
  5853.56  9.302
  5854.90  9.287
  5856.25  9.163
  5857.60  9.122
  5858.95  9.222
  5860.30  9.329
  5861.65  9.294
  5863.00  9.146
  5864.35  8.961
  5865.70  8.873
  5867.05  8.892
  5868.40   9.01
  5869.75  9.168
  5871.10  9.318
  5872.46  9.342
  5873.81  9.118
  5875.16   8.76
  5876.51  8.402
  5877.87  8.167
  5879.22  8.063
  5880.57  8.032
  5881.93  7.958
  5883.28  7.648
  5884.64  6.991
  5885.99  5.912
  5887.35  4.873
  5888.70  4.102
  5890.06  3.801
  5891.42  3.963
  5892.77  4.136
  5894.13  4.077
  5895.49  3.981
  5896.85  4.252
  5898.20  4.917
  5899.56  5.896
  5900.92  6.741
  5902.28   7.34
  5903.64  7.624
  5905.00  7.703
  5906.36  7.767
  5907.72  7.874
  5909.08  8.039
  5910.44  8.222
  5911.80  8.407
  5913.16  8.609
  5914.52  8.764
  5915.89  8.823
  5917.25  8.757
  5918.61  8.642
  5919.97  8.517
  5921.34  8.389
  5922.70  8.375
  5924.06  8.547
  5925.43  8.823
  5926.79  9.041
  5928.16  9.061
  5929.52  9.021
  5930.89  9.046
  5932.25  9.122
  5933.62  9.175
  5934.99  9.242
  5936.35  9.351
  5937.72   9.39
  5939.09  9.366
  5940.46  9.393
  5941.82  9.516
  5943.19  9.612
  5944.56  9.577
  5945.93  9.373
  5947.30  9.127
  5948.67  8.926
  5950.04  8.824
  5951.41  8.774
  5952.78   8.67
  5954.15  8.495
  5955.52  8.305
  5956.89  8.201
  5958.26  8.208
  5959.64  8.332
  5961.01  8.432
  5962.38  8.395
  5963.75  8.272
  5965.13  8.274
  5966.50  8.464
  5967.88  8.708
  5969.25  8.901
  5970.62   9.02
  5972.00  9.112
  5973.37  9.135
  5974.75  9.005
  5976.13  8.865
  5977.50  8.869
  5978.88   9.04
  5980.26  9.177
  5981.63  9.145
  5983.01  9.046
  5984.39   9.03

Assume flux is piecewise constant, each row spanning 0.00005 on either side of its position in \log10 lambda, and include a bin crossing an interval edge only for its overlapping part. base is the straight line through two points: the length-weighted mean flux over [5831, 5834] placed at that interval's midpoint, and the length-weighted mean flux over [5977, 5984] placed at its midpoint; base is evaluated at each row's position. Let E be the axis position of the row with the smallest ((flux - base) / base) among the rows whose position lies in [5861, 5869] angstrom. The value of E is 5865.70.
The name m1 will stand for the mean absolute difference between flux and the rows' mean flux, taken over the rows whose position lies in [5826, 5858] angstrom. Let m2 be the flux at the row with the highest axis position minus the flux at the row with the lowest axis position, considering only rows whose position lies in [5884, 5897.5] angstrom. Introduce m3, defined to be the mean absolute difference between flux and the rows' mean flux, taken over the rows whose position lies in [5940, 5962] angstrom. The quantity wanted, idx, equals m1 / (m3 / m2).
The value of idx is -3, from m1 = 0.41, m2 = -3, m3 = 0.44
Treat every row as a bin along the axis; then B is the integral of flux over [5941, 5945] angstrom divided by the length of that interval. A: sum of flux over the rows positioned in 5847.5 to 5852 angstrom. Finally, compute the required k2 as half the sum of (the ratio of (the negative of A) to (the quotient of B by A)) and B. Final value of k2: -38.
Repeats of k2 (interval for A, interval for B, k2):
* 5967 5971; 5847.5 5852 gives -32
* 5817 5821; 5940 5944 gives -42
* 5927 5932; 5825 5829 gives -30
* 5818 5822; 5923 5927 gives -46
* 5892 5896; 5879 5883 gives -5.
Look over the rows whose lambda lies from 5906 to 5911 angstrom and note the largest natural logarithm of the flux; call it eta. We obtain 2.11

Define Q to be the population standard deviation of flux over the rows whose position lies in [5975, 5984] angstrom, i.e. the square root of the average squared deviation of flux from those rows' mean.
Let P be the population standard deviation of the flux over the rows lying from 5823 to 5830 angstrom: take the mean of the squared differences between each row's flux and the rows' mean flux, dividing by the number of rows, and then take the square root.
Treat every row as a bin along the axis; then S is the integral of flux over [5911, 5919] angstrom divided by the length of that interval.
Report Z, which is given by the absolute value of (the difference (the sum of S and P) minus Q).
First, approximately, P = 0.15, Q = 0.12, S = 8.7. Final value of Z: 8.69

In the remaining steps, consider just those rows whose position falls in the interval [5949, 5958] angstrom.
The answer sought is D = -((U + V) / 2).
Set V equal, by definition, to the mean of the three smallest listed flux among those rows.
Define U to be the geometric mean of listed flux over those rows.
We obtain -8.4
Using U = 8.5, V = 8.3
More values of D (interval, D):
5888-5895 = -4.0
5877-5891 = -5.3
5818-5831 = -10.0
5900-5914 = -7.5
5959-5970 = -8.4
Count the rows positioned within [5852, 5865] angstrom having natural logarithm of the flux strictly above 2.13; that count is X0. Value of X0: 10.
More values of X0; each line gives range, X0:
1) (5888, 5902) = 0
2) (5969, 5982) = 10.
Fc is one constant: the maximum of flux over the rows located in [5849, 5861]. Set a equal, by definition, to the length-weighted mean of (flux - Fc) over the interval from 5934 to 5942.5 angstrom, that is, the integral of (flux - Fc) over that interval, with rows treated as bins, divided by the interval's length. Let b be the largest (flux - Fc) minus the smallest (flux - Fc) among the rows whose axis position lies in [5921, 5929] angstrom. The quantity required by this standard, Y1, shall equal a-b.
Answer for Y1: -0.8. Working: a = -0.2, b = 0.7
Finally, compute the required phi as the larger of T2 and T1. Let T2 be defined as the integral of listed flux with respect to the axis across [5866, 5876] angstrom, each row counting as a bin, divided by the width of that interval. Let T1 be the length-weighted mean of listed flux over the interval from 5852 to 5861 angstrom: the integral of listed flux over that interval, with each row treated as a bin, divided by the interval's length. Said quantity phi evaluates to 9.24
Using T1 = 9.2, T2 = 9.07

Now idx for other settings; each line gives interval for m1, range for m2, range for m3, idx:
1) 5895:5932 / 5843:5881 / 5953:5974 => -8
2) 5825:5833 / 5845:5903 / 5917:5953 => -2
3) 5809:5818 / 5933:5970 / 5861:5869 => 0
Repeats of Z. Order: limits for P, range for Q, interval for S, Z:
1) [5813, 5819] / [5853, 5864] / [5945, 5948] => 9.36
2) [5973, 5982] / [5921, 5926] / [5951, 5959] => 8.37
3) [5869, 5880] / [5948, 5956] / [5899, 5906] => 7.39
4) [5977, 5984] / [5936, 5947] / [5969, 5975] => 9.06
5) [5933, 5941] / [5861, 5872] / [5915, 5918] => 8.70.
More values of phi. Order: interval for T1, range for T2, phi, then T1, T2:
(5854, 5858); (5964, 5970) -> 9.21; 9.2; 8.57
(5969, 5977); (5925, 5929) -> 9.01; 9.0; 9.00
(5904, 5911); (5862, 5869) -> 8.99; 7.9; 8.99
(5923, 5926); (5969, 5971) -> 8.99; 8.6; 8.99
